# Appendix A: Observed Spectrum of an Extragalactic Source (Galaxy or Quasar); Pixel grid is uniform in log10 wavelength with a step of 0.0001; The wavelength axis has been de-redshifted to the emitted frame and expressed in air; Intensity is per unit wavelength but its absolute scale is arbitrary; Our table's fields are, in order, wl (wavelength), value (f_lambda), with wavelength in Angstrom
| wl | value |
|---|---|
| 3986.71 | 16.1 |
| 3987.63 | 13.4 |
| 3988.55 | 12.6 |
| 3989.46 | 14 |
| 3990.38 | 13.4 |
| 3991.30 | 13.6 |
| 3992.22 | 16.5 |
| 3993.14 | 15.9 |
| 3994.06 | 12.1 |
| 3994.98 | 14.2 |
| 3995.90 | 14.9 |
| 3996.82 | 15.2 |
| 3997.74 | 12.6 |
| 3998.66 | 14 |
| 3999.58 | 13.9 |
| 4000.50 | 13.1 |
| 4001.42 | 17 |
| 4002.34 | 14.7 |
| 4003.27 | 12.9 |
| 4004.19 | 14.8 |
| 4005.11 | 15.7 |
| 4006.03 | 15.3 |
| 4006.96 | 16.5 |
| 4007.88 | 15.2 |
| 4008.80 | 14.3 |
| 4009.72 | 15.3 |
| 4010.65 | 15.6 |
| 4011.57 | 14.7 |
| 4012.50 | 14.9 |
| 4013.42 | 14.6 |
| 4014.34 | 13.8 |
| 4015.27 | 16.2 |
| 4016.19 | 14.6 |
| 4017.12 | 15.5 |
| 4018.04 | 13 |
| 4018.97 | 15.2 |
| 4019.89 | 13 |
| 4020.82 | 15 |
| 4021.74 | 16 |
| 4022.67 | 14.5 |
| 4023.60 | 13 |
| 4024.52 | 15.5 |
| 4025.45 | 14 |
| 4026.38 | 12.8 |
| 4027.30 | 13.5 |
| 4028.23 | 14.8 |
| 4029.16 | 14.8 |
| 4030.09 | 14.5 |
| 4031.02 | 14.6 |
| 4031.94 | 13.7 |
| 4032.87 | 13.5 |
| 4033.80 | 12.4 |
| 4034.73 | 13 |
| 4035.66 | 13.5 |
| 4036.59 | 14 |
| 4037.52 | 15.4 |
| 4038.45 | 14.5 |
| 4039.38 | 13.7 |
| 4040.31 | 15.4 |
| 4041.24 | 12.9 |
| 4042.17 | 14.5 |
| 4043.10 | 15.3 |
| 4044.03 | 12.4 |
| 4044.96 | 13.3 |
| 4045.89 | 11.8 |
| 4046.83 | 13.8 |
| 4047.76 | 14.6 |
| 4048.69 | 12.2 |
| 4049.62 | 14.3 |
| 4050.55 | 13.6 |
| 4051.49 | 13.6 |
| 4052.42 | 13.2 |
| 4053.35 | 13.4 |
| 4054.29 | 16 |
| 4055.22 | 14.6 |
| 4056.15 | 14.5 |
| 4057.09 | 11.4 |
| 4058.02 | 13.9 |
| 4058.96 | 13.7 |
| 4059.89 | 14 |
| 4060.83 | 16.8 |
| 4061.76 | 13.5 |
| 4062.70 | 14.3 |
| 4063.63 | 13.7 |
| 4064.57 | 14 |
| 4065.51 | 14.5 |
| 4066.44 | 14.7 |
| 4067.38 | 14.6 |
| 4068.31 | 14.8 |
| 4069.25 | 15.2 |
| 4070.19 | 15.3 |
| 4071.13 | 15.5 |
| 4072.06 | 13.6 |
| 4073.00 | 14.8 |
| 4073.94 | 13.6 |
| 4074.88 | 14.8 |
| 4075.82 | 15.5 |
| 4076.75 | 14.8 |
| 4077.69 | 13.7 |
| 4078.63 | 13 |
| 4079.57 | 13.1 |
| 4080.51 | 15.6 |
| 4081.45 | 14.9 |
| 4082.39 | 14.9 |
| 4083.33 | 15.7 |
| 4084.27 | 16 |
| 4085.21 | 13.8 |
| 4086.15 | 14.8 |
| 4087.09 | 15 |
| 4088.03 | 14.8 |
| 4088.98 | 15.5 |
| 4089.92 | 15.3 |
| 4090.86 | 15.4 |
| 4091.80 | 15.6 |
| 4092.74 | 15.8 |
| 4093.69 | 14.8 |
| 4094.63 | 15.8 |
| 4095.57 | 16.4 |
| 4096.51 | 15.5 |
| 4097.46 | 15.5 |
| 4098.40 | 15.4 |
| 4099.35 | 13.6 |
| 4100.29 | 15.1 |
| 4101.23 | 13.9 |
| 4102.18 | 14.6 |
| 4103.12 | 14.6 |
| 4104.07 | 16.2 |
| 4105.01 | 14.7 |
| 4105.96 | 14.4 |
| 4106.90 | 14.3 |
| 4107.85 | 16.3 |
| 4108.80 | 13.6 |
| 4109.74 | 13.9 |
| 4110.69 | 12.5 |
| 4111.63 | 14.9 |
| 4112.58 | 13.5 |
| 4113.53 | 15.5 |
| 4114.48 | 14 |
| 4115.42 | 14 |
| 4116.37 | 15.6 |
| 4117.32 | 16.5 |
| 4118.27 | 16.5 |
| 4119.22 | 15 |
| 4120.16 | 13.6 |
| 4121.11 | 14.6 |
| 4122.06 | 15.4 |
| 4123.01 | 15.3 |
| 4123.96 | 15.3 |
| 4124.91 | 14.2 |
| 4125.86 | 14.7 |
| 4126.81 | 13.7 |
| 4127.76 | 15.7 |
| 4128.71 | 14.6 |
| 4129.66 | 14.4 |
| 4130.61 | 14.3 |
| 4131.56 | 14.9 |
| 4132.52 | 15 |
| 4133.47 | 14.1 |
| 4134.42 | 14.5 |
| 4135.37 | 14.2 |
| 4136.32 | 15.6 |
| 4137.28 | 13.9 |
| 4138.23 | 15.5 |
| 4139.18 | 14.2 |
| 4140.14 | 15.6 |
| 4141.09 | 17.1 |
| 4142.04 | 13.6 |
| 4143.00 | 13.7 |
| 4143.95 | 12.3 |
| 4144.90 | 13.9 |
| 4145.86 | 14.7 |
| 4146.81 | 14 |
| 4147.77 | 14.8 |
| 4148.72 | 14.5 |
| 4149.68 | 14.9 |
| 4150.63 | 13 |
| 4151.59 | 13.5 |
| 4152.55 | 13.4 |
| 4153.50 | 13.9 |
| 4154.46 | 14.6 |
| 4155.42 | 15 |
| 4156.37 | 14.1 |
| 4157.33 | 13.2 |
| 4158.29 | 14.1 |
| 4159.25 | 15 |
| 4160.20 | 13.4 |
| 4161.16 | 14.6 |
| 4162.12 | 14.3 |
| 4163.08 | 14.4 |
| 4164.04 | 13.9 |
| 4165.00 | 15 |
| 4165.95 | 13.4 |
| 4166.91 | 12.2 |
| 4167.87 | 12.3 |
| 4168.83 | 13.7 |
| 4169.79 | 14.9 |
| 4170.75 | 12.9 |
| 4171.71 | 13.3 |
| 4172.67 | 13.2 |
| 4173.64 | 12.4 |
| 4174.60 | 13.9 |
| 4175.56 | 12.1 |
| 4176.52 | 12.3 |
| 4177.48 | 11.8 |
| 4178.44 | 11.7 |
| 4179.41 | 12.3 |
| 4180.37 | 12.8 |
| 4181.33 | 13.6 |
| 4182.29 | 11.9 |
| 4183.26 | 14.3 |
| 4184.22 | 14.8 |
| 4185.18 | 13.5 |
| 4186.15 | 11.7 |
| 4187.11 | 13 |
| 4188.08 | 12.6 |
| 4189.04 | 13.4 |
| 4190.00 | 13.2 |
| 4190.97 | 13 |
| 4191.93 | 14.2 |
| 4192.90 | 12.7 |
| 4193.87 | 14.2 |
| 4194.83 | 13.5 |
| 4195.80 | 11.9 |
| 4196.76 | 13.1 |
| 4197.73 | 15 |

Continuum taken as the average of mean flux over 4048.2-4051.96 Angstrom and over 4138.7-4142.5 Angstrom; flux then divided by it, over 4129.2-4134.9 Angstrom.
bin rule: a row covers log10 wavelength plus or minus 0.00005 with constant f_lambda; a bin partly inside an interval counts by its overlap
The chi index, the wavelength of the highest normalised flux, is 4132.52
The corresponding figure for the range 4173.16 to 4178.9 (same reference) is 4174.60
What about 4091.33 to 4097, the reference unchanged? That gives 4095.57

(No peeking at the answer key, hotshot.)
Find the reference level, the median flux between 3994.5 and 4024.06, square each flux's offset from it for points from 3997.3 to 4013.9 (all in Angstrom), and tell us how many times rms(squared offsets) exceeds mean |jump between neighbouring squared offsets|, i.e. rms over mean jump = 1.23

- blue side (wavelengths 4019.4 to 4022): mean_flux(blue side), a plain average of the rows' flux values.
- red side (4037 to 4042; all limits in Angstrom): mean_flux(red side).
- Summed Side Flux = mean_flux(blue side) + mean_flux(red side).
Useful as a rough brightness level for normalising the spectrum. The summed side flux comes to 29.0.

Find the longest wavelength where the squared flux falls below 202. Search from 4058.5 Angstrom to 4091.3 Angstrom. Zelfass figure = 4085.21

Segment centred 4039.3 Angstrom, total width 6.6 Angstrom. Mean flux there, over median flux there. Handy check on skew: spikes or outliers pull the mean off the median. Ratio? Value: 0.99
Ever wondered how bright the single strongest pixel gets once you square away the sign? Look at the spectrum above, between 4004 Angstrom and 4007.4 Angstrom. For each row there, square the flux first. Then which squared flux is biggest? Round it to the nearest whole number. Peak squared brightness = 272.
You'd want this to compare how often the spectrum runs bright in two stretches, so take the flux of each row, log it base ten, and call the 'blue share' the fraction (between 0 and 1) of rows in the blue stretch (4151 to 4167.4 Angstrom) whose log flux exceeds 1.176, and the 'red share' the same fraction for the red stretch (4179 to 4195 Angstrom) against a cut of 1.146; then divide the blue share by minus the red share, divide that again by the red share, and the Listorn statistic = -3.2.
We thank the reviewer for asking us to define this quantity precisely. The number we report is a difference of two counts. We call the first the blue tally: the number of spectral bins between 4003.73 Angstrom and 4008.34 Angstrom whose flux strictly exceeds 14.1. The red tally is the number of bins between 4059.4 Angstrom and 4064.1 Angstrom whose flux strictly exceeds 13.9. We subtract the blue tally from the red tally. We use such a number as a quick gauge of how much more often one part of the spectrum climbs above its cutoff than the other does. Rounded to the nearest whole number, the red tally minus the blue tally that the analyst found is -2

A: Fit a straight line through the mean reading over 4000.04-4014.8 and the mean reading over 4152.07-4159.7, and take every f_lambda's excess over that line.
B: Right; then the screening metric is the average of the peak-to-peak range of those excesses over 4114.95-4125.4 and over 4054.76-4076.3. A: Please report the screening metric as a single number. 4.2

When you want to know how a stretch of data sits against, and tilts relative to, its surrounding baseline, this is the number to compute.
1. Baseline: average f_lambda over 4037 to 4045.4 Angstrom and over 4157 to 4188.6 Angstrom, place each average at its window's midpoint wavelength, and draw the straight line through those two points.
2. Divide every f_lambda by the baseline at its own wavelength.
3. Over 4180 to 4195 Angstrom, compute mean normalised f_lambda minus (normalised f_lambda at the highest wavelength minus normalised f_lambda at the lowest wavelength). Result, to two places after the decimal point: 0.95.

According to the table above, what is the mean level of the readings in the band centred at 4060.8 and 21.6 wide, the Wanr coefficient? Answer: 14.3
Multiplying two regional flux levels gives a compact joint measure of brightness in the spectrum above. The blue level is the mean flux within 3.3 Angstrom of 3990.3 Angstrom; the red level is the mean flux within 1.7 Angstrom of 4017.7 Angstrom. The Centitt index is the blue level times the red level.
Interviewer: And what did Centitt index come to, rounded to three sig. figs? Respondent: 207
